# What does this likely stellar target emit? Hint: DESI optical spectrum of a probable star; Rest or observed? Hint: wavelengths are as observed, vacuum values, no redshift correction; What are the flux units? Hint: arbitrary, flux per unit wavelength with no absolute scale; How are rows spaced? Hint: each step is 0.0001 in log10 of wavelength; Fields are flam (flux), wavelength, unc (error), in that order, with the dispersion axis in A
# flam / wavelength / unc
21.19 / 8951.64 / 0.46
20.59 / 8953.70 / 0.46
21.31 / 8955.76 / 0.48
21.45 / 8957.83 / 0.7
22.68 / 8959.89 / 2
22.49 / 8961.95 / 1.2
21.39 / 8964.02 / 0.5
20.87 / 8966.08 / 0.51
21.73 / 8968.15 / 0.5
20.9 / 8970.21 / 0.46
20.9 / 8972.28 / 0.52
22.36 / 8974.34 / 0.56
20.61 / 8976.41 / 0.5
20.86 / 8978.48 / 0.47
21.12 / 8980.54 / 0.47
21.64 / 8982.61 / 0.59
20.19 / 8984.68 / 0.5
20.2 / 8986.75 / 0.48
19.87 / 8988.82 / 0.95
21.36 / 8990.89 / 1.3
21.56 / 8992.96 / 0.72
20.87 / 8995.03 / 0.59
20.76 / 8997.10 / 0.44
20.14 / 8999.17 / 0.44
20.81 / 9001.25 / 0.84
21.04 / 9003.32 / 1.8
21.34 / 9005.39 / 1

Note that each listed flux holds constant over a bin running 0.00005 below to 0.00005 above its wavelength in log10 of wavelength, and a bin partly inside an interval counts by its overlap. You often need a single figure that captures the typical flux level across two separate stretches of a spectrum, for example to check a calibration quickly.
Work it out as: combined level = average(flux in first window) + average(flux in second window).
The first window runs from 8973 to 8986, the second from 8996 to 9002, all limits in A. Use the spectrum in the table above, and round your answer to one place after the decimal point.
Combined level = 41.7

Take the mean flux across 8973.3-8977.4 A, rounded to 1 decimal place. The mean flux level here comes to 21.5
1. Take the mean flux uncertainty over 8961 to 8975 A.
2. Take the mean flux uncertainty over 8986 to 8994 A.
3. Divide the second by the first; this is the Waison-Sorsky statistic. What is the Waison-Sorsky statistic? 1.4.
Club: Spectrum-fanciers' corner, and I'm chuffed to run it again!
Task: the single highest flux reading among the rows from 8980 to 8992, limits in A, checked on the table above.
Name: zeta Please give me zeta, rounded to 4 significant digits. 21.64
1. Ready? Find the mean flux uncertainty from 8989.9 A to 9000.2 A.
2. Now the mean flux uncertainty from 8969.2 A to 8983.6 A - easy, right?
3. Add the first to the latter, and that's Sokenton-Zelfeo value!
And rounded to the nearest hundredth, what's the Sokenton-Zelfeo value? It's 1.21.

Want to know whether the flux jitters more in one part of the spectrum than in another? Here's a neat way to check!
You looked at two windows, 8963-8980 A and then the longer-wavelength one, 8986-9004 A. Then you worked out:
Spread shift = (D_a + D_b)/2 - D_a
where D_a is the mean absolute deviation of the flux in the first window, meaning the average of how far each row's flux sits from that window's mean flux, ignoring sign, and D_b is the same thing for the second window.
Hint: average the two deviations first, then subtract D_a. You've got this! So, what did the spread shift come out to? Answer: -0.01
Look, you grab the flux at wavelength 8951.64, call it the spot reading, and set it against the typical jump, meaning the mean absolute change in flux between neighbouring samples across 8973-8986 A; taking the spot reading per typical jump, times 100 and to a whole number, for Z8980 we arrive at 2505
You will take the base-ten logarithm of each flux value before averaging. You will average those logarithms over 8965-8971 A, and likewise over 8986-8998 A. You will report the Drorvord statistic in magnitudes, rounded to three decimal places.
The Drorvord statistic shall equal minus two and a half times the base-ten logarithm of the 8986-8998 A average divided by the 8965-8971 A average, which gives 0.007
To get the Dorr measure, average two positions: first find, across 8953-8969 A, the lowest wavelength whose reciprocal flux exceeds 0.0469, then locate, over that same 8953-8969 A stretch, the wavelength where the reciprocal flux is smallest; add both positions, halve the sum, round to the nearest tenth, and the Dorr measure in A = 8956.8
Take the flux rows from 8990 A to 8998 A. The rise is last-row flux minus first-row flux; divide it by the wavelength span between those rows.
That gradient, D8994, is -0.10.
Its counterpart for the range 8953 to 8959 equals 0.21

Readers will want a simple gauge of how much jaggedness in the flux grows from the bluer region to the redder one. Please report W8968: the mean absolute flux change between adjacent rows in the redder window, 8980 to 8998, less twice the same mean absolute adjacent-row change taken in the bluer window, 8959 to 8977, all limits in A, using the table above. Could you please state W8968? -1.08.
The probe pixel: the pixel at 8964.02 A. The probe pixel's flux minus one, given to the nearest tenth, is 20.4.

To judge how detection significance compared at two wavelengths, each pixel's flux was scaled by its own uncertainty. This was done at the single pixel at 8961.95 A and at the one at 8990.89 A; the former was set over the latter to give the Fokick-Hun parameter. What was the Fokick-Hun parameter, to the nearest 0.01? 1.14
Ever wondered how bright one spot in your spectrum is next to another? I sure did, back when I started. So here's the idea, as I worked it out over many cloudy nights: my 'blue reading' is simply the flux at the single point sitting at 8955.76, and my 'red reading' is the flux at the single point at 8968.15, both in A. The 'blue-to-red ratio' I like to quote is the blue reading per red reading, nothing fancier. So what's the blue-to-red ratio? 0.98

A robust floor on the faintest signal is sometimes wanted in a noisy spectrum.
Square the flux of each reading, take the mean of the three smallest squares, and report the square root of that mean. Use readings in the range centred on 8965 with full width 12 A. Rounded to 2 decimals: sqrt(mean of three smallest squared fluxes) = 21.05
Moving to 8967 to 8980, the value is 20.79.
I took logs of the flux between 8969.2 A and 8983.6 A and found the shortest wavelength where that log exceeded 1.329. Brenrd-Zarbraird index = 8974.34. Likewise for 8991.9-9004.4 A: 8992.96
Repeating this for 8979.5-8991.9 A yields 8982.61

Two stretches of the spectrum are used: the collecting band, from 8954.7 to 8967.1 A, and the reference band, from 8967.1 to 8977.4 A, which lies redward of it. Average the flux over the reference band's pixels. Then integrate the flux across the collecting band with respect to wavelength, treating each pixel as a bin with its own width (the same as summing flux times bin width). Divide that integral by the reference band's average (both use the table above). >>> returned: 13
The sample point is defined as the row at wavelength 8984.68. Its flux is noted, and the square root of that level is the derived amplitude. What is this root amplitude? 4.49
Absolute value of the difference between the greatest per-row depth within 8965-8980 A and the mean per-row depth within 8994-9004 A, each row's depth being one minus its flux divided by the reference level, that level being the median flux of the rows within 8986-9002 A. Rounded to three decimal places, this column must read 0.005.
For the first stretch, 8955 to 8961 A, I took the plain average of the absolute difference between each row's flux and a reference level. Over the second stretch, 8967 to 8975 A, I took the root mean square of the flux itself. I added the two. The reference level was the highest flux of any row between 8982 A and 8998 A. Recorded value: 22.0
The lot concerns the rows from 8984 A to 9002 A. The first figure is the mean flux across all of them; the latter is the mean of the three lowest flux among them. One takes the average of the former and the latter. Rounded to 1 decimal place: 20.4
